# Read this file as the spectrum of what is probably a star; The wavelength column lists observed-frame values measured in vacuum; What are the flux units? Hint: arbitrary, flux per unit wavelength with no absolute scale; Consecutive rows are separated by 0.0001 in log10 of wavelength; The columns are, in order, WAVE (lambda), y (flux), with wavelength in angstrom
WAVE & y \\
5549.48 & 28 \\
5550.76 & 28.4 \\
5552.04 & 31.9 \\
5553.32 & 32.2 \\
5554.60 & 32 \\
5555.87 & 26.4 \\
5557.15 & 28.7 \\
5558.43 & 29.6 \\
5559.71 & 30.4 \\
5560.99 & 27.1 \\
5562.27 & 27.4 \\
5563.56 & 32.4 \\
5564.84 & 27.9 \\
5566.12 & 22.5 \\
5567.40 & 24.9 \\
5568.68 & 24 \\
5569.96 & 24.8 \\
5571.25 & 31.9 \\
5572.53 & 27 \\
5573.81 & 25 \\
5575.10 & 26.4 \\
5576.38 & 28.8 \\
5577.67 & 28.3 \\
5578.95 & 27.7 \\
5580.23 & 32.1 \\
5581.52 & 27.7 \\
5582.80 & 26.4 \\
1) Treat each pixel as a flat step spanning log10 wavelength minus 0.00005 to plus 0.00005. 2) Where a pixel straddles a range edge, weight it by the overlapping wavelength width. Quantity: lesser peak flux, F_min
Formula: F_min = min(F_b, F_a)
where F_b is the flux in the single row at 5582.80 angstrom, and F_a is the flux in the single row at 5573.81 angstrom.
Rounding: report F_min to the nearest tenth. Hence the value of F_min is 25.0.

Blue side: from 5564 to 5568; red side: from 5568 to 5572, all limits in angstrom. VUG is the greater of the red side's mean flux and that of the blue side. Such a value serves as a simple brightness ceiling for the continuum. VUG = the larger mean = 26.9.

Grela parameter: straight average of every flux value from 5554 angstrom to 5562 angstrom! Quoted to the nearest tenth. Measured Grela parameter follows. 29.0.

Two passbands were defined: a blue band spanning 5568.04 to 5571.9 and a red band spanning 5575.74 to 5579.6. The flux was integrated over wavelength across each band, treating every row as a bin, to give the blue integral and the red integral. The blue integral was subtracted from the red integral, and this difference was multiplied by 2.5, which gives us 14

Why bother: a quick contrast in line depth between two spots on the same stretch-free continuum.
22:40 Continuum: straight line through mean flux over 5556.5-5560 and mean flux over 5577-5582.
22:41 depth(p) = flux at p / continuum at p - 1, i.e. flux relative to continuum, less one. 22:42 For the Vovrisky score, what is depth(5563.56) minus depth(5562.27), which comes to 0.17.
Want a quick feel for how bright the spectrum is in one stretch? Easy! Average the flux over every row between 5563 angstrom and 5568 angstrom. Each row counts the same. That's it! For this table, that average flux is 26.9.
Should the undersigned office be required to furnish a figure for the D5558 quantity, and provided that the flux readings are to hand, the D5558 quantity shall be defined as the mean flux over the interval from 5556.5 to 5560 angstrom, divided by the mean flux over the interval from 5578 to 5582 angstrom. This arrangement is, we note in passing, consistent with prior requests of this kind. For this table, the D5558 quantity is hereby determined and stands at 1.01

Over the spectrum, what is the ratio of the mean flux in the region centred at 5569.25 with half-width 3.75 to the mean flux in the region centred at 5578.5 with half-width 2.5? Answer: 0.88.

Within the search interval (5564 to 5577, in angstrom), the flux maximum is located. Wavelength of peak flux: 5571.25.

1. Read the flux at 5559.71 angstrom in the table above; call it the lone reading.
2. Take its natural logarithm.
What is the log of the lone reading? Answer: 3.41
